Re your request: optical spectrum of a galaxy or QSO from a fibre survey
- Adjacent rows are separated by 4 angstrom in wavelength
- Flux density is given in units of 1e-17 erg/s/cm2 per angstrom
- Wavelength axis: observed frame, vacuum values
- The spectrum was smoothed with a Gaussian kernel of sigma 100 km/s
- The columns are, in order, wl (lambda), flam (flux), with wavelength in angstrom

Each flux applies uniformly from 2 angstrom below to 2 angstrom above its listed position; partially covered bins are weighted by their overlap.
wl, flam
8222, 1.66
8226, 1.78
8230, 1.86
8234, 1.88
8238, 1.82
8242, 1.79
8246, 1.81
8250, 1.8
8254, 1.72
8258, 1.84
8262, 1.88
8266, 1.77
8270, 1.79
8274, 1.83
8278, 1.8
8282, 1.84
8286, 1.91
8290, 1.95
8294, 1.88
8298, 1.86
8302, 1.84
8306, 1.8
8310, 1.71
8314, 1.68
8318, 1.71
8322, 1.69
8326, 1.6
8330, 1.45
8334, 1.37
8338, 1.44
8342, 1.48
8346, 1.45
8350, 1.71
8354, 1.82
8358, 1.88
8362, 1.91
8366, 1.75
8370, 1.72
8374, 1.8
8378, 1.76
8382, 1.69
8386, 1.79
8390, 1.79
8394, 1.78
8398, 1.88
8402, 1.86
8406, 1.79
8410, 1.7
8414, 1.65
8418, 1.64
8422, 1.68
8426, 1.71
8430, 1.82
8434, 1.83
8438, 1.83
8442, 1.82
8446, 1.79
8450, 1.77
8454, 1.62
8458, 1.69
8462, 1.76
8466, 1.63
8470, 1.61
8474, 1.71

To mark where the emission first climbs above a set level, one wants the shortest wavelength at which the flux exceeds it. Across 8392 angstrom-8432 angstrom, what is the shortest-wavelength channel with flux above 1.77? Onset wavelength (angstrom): 8394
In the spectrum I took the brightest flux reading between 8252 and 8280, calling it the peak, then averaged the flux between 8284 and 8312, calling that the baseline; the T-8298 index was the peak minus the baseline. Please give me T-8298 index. 0.0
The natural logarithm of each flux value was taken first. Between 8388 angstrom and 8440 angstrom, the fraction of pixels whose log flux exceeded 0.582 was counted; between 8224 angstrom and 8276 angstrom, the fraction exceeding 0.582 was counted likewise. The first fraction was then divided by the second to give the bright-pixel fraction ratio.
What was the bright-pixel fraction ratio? 0.7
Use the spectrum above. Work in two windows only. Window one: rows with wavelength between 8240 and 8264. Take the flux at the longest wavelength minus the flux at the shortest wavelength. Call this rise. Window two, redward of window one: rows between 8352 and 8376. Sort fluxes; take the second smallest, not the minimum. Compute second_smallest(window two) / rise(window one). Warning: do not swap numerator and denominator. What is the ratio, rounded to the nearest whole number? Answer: 19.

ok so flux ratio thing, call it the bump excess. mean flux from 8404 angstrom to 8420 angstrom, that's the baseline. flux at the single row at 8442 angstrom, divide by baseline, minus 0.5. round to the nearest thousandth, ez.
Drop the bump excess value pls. 0.574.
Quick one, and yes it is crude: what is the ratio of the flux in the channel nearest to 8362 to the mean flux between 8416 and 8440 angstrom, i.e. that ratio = 1.09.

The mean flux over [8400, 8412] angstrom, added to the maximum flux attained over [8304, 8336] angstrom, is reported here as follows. 3.58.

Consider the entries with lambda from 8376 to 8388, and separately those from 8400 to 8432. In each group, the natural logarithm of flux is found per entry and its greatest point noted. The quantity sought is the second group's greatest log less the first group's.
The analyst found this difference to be 0.04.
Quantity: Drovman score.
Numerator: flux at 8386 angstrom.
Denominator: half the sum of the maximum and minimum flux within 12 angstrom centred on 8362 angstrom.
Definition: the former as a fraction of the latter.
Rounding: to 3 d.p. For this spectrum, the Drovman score 0.978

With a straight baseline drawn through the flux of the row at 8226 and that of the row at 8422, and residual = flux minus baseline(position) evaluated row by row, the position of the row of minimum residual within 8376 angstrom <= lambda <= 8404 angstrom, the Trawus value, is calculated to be 8382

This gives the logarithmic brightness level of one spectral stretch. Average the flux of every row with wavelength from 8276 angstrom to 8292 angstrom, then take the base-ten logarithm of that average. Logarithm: 0.273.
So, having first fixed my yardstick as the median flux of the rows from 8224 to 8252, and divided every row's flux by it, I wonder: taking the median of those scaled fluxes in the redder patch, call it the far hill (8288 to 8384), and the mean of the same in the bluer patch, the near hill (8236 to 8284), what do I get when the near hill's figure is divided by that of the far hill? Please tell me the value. 1.05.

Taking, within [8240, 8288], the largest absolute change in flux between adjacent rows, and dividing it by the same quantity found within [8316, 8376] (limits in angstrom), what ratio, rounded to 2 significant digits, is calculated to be 0.46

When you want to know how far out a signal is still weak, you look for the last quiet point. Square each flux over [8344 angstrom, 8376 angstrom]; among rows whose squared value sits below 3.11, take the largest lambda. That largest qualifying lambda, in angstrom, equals 8370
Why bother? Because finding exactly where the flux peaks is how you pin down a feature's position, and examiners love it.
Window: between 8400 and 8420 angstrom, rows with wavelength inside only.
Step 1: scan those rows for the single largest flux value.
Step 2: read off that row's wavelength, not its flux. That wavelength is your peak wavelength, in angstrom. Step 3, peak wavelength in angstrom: 8402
